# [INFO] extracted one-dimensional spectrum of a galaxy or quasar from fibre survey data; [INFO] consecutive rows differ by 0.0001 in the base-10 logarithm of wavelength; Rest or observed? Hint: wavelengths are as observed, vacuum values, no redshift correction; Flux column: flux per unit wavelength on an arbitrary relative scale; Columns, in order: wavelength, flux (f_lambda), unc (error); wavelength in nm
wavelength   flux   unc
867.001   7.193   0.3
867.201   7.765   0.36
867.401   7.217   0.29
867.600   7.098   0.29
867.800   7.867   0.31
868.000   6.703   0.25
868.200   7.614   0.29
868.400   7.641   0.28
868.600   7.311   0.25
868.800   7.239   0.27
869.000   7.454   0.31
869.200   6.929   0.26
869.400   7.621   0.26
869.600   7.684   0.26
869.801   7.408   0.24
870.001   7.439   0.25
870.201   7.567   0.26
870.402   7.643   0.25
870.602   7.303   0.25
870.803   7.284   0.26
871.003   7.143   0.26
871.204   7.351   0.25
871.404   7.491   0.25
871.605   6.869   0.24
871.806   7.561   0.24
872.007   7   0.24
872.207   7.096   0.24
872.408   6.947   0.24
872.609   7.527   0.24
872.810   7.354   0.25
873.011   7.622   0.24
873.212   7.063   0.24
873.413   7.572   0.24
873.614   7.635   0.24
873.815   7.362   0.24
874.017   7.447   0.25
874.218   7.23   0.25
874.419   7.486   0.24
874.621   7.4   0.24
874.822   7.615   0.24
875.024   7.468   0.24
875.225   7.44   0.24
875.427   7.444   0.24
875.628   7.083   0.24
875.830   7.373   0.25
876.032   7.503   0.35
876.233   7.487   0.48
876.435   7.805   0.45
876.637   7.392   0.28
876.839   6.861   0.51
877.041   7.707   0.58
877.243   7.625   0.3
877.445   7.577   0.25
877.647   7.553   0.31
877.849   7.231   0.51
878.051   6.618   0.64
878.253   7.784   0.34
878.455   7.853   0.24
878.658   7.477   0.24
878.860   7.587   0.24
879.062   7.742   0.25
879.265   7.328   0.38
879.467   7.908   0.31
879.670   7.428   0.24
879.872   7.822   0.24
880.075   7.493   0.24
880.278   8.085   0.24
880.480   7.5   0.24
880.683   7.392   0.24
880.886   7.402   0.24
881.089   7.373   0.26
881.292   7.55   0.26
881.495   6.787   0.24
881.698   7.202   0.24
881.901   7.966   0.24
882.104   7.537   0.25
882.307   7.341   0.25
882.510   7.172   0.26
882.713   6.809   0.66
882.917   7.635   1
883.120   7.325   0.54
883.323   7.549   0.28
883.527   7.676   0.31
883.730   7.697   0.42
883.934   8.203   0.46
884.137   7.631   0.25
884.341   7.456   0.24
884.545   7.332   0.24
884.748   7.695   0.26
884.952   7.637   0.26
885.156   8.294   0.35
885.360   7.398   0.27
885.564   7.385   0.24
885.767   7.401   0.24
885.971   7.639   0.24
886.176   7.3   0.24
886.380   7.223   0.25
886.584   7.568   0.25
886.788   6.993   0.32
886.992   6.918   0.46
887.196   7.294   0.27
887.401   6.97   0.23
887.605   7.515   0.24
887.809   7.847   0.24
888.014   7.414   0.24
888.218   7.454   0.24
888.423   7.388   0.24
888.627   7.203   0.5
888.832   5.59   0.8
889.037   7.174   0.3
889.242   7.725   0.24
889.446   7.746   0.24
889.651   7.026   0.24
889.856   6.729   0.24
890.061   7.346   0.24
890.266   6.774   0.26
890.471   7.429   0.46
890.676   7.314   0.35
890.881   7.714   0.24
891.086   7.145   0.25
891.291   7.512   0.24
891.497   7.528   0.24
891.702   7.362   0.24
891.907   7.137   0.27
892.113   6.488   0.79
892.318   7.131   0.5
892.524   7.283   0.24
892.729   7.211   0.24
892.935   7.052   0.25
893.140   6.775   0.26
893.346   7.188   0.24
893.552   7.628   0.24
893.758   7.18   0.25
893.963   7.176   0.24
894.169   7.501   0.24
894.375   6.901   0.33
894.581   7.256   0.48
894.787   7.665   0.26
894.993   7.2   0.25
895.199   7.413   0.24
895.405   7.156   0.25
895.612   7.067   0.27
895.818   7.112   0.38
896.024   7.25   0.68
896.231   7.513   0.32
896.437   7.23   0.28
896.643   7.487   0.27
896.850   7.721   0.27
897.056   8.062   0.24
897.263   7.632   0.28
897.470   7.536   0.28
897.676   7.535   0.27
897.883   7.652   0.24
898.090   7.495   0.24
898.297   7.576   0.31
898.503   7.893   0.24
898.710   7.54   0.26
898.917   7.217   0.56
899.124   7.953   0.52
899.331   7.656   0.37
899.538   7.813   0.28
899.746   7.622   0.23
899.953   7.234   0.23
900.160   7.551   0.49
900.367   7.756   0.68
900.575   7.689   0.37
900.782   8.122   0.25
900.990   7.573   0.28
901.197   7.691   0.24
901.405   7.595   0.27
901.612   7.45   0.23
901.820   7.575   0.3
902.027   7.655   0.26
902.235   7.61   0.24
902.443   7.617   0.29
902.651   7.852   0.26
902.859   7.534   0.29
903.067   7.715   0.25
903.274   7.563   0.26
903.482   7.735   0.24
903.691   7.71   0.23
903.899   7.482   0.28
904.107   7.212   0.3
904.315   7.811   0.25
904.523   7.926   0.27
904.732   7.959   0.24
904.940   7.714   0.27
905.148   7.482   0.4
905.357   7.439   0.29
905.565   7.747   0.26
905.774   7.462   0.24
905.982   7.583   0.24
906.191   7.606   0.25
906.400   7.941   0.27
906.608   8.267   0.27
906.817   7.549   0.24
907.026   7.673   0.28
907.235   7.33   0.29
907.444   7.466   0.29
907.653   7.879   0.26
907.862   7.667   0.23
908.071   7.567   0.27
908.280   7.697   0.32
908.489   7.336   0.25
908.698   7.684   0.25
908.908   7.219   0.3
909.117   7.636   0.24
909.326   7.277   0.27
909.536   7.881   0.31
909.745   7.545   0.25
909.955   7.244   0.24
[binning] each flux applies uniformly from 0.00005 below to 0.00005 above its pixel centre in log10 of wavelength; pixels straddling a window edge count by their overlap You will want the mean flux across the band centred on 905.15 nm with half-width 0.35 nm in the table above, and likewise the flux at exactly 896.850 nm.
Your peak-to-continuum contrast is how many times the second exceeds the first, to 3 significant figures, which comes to 1.02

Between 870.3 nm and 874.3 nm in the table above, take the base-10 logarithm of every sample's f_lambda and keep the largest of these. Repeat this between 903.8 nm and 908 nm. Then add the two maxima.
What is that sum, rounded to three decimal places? 1.801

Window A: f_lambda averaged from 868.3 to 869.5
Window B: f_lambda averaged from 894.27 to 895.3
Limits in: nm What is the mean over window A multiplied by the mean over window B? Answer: 53.7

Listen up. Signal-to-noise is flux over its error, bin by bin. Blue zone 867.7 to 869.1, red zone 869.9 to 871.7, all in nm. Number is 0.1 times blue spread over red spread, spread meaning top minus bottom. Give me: 0.17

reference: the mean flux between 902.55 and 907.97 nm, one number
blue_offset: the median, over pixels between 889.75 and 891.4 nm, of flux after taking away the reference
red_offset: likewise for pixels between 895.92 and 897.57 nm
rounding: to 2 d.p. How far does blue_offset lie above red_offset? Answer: -0.19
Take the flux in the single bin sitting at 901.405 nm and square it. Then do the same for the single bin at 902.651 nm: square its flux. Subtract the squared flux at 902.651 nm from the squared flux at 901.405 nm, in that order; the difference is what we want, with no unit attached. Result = -4.0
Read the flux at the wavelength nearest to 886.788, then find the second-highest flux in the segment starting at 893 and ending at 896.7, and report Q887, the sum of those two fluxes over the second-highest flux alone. 1.92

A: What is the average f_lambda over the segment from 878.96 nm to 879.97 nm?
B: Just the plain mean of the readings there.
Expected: 7.65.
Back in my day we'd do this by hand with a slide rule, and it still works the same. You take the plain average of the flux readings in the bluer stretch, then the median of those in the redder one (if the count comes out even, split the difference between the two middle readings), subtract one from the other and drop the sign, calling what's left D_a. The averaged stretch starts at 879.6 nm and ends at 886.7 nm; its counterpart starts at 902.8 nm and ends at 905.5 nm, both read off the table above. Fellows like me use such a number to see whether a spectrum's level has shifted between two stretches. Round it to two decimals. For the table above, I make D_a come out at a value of 0.20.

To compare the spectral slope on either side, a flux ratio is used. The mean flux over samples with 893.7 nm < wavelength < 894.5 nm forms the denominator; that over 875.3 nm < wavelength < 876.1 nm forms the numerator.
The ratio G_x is 1.02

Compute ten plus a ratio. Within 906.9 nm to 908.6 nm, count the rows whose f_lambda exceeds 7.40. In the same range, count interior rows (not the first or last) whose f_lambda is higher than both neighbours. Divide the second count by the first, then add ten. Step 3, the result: 10.3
